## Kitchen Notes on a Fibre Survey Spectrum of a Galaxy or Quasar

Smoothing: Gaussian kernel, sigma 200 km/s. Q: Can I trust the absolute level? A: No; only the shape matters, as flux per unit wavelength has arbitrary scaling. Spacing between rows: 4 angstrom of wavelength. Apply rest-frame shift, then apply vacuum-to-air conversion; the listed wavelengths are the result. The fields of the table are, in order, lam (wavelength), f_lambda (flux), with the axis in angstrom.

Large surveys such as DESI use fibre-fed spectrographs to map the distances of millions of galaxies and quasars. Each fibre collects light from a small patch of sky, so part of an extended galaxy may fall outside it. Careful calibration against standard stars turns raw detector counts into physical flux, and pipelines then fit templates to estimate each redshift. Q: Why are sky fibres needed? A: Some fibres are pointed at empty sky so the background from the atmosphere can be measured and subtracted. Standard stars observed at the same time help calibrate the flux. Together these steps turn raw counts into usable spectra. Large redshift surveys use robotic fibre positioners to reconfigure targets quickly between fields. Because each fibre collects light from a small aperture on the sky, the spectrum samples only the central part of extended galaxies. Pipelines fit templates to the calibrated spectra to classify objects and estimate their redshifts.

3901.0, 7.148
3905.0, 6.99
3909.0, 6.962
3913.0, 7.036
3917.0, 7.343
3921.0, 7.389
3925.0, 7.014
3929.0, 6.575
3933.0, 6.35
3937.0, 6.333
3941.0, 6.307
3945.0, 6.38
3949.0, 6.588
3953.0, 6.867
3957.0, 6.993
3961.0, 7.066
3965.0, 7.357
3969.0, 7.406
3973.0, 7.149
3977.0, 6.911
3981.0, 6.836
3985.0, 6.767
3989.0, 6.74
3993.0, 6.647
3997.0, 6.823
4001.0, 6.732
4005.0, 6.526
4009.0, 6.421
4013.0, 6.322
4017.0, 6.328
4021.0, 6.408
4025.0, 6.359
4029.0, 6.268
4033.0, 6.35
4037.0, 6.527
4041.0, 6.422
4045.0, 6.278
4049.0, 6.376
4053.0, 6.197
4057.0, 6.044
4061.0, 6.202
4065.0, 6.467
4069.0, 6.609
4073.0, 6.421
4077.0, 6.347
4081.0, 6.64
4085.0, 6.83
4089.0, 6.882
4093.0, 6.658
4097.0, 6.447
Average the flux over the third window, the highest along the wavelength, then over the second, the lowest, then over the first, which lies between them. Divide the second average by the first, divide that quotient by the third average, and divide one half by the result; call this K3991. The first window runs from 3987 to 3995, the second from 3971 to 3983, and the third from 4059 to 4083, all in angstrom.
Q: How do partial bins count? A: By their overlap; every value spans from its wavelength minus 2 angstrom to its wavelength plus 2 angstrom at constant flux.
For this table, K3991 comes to 3.10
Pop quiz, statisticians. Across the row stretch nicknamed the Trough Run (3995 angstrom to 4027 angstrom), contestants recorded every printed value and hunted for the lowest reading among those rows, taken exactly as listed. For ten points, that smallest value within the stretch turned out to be 6.322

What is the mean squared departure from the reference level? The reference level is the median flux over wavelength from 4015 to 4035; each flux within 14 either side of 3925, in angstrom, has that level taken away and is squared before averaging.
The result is 0.43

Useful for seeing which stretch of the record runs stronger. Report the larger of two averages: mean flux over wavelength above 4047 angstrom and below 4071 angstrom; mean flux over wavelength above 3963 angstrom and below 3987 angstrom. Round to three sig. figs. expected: 7.07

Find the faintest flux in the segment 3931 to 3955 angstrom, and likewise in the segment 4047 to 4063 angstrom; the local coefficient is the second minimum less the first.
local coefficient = -0.26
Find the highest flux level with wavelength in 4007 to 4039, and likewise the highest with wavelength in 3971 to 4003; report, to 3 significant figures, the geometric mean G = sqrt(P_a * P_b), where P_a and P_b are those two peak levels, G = 6.83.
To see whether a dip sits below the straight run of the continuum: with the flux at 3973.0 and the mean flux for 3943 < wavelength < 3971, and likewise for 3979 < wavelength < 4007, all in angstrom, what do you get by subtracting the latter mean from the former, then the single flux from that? -6.9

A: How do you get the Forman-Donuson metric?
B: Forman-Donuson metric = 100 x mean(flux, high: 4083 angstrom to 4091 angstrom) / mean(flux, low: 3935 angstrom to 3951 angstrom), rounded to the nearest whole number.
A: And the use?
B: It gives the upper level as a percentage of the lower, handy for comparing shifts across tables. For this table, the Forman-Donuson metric 107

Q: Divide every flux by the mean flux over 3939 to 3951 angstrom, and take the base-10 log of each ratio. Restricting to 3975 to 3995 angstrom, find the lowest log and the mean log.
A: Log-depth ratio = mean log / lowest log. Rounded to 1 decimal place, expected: 1.6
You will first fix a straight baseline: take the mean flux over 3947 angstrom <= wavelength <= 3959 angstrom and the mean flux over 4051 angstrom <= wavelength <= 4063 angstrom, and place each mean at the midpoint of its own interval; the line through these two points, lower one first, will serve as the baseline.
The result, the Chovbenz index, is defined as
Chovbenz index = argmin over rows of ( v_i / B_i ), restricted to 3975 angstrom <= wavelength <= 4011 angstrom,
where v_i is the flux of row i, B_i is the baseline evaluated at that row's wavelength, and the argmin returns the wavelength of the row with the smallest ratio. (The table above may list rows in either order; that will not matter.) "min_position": 4009.0 angstrom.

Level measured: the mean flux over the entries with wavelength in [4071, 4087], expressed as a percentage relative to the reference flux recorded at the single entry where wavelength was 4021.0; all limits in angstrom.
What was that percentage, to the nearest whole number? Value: 102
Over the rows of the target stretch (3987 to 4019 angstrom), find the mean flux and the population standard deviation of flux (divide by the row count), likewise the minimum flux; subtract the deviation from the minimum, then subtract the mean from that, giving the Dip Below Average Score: -0.43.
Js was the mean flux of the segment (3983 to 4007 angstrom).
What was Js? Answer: 6.71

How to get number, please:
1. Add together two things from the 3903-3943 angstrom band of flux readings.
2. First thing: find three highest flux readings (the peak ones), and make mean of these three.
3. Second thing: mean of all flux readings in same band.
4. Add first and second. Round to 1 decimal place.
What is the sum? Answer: 14.1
